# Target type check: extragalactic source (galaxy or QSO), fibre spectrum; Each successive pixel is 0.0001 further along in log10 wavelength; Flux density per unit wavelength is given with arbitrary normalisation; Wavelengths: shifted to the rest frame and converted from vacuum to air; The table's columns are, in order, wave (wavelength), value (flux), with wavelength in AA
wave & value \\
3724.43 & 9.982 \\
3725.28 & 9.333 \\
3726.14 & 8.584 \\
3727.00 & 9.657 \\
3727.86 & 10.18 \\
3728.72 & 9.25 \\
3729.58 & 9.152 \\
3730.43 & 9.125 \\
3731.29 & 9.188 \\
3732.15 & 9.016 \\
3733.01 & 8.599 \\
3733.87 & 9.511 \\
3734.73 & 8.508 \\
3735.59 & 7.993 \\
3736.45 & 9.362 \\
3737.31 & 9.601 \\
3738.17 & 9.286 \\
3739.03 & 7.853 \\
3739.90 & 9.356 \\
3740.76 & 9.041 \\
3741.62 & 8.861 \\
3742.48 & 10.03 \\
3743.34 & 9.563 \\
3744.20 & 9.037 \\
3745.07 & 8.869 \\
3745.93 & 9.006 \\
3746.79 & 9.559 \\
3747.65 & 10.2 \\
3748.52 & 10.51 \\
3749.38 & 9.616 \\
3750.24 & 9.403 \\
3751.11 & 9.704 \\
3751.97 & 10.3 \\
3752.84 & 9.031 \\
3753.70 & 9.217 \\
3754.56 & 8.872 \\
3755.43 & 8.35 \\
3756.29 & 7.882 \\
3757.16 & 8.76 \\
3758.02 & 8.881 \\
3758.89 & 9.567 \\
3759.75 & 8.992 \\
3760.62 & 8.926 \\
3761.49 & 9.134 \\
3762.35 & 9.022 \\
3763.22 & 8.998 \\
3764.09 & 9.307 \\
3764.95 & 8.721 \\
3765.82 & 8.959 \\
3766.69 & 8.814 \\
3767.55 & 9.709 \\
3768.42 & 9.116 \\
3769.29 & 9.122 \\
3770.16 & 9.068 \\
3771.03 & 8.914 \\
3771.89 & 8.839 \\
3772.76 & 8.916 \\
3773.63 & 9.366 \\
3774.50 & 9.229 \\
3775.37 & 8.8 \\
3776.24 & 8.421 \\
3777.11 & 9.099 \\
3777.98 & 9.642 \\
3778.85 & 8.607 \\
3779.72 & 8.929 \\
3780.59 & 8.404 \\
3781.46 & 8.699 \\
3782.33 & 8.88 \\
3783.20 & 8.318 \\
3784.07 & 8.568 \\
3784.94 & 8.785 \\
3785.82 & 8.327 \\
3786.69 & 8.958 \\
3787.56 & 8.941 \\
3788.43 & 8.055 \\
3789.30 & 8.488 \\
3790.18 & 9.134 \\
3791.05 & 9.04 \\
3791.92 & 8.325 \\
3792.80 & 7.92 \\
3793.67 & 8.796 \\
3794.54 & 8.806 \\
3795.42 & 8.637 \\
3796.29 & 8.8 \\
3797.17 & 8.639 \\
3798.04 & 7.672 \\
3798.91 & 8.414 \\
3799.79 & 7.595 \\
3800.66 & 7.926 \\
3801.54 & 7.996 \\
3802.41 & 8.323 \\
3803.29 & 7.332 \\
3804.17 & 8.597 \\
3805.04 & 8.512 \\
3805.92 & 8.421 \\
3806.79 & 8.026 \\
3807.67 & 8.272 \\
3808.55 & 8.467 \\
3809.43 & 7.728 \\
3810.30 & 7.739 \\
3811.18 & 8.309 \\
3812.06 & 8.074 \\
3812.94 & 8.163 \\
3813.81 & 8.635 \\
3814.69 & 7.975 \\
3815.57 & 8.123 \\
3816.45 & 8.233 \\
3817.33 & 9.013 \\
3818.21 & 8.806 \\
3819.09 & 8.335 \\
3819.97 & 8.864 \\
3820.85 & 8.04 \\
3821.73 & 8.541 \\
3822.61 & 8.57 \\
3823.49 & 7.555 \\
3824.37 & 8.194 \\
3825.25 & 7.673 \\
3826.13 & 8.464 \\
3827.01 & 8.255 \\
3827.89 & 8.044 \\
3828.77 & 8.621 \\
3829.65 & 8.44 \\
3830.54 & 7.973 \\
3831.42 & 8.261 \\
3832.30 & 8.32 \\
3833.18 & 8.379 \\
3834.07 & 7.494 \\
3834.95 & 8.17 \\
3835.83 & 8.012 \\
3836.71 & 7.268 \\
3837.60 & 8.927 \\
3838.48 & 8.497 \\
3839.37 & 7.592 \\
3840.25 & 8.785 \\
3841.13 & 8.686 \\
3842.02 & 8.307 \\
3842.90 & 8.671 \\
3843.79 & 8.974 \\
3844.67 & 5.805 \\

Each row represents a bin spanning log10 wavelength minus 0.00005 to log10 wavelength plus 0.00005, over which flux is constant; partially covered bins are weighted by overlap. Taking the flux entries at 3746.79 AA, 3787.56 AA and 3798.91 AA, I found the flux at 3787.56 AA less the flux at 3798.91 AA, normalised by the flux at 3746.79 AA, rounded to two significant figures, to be 0.055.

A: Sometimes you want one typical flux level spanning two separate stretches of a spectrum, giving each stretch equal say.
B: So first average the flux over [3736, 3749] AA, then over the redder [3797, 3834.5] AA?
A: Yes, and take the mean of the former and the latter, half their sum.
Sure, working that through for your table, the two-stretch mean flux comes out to 8.8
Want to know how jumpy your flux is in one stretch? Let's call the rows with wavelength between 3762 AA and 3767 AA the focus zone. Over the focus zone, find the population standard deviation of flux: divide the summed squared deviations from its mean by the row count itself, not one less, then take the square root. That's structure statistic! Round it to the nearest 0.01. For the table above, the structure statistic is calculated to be 0.18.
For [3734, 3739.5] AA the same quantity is 0.69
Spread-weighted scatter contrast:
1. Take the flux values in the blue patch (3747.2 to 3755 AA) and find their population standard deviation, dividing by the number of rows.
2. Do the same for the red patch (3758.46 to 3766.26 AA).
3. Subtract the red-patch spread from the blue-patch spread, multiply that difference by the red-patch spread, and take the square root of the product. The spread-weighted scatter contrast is 0.27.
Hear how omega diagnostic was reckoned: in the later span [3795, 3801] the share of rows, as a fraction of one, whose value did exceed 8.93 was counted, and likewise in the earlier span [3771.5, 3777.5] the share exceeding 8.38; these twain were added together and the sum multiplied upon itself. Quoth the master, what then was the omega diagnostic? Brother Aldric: 1.00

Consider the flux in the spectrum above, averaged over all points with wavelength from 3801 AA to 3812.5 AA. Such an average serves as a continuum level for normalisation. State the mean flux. 8.1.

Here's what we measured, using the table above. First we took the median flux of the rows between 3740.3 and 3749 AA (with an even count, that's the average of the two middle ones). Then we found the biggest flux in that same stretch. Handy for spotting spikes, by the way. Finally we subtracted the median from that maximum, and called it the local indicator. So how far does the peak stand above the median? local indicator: 1.2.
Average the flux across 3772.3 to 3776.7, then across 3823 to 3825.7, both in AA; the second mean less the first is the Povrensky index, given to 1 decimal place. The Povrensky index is -1.1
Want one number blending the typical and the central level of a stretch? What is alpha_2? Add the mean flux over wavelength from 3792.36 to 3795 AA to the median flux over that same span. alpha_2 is 17.3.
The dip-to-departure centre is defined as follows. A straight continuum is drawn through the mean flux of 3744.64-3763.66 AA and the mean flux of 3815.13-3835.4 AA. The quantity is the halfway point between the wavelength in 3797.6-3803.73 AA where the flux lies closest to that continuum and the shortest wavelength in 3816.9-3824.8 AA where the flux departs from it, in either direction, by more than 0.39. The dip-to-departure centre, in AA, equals 3808.1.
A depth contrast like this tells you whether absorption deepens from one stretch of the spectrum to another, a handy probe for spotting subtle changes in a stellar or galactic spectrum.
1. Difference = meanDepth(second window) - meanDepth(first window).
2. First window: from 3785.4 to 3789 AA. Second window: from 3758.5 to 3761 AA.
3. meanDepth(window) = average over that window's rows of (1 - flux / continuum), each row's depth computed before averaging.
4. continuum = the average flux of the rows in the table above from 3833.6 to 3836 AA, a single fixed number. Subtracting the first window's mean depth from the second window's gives -0.075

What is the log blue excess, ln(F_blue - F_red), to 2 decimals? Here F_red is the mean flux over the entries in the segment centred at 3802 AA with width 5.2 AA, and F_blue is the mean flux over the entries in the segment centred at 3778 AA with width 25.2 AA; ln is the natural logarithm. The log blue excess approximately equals -0.10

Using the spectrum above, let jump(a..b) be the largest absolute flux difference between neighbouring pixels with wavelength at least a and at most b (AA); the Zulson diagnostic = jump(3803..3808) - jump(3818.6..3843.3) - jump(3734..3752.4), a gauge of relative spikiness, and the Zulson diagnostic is -1.9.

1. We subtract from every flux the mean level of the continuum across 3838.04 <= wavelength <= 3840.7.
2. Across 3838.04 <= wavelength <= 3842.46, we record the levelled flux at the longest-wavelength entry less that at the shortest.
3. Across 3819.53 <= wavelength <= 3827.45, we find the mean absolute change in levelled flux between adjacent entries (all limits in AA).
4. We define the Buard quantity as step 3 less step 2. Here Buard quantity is 0.8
